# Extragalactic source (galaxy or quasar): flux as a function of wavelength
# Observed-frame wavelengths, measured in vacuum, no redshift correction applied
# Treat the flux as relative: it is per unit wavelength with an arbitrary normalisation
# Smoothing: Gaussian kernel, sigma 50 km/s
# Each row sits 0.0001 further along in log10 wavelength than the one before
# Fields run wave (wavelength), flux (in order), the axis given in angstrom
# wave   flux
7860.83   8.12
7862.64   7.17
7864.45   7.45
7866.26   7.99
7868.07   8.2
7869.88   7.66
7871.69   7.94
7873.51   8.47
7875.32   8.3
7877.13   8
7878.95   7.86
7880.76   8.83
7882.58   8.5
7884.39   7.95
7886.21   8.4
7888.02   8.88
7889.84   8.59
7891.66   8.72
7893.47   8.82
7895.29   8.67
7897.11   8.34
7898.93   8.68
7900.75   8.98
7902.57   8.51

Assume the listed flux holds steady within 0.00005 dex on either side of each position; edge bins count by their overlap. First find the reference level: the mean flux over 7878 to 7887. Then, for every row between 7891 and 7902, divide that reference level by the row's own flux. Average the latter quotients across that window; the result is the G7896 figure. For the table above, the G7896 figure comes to 0.96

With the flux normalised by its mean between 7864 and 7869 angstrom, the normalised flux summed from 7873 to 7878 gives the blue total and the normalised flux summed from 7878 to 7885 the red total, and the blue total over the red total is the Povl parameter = 0.75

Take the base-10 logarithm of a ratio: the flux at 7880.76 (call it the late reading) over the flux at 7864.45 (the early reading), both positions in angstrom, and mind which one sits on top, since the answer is 0.074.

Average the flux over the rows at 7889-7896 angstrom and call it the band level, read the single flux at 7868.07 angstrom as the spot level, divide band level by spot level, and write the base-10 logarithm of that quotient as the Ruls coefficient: 0.026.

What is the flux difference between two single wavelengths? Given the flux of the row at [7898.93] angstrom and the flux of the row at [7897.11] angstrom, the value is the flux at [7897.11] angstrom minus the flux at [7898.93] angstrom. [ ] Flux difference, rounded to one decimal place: -0.3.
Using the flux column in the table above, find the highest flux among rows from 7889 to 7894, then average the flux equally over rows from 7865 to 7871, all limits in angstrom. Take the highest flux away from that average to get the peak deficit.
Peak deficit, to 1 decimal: -0.9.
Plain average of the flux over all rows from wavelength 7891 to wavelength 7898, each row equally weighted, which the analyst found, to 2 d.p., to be 8.64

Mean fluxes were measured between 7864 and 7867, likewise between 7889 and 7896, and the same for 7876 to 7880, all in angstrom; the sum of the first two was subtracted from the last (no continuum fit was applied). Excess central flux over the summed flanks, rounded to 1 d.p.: -8.5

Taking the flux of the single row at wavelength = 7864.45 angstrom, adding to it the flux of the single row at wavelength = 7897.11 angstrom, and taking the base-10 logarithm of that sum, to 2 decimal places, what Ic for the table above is 1.20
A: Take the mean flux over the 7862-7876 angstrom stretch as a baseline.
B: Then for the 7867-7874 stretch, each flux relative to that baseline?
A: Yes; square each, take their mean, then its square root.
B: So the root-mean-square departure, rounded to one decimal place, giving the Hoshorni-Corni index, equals 0.3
